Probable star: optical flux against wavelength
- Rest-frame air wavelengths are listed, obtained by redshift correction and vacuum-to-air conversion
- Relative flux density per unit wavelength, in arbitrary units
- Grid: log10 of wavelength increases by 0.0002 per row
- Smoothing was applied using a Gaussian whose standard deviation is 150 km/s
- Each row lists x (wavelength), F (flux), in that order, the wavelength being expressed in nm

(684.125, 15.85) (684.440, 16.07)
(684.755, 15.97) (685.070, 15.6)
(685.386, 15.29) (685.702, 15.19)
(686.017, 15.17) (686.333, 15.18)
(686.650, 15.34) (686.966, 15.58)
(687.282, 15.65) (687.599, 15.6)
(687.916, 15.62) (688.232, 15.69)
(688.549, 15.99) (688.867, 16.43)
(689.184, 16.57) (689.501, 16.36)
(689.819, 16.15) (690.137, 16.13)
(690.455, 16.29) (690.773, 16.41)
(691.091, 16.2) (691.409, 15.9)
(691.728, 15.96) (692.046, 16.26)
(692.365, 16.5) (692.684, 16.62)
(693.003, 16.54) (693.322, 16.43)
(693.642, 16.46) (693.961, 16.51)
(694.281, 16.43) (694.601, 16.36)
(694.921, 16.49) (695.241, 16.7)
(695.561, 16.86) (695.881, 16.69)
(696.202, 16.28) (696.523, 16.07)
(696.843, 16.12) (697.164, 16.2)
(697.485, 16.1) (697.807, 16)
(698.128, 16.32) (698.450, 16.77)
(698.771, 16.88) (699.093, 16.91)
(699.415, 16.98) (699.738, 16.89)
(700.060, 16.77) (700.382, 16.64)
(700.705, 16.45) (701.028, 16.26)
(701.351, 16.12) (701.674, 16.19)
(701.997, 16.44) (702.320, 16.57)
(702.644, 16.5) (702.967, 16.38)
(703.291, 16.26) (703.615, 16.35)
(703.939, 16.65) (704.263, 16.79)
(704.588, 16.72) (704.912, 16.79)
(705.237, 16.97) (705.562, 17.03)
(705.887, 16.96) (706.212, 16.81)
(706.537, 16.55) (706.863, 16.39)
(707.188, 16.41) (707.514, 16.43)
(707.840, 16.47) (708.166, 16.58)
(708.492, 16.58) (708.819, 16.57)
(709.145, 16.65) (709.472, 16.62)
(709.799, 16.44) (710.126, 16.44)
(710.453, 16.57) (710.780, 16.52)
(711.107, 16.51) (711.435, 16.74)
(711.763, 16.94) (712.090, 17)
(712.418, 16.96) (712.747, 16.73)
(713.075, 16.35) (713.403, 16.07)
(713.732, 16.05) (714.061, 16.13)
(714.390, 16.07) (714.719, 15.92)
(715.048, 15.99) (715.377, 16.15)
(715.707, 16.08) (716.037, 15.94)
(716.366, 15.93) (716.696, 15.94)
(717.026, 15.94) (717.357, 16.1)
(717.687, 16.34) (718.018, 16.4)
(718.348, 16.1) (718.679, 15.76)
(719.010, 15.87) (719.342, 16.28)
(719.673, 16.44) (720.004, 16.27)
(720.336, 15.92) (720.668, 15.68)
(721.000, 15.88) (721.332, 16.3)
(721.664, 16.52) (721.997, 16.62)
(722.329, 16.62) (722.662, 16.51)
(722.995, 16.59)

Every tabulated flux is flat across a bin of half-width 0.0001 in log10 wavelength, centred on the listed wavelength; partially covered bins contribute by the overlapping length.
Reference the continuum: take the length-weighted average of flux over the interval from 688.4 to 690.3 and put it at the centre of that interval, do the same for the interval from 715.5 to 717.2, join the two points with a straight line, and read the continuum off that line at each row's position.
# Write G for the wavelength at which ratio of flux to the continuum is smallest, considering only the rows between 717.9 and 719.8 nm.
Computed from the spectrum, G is 718.679 nm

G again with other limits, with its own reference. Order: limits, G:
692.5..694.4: 693.322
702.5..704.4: 703.291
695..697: 696.523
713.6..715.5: 714.719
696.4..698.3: 697.807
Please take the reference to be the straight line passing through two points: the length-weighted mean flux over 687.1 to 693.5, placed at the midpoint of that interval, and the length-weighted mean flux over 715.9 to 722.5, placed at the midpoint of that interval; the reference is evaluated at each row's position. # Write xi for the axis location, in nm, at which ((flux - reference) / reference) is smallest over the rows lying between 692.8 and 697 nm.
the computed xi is 696.523 nm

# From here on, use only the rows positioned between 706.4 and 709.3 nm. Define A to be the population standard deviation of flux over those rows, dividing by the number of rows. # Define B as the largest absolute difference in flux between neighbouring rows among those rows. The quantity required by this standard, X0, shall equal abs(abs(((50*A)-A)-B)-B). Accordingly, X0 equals 4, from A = 0.09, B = 0.16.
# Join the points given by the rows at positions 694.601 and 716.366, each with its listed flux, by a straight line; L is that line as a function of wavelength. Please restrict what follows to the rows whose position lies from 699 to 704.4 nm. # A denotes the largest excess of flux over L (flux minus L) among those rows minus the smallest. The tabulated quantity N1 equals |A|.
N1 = 0.8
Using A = 0.82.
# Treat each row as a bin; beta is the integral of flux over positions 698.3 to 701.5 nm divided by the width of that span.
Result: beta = 16.7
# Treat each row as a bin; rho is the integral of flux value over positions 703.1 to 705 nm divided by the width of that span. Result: 16.6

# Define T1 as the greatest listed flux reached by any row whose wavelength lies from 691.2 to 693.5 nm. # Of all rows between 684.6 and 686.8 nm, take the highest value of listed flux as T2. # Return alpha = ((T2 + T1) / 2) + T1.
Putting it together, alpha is 32.9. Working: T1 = 16.62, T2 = 15.97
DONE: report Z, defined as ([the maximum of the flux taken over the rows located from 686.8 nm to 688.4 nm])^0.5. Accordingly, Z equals 3.96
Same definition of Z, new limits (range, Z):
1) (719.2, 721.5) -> 4.05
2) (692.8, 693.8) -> 4.07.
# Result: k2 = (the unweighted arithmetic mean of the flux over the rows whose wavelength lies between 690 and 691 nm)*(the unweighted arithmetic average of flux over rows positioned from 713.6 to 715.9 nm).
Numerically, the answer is 261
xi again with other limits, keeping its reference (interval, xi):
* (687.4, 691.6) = 687.599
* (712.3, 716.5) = 714.719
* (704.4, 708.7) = 706.863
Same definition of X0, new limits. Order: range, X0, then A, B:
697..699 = 15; 0.33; 0.45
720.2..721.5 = 10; 0.22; 0.42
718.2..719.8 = 11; 0.25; 0.41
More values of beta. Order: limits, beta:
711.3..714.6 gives 16.5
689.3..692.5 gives 16.2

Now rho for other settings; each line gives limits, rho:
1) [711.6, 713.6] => 16.7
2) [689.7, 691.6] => 16.2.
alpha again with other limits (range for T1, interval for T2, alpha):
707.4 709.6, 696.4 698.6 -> 33.4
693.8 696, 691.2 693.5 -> 33.6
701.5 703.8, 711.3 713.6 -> 33.4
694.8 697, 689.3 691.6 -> 33.5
